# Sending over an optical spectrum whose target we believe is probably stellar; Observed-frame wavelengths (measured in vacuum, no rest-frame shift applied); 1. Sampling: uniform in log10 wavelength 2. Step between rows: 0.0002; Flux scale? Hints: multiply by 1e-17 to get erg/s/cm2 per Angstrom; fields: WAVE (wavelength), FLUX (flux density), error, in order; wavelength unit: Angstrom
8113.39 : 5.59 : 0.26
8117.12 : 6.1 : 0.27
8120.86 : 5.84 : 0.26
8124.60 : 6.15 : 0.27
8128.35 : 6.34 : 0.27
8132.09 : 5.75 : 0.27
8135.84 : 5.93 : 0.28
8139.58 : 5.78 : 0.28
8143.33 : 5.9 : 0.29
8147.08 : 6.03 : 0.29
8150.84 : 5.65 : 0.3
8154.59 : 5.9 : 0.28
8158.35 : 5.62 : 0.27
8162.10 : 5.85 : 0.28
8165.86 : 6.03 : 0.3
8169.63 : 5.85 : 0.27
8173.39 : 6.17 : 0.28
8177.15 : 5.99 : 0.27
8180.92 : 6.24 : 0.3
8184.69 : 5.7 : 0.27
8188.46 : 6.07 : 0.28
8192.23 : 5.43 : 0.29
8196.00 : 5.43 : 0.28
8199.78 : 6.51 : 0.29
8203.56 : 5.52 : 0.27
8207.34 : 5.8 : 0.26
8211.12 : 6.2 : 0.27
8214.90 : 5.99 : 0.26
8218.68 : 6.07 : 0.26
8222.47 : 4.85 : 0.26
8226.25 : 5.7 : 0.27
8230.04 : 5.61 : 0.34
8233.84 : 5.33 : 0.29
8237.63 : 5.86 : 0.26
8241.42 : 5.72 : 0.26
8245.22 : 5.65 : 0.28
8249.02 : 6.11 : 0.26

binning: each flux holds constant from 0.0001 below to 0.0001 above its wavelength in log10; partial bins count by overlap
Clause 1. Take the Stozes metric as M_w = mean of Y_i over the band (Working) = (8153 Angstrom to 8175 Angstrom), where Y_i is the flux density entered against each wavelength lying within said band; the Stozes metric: 5.90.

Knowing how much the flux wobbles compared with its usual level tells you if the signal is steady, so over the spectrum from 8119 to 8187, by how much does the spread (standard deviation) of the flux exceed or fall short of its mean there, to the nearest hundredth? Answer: -5.73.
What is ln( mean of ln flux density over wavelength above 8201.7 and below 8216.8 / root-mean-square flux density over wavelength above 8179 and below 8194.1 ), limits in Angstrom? -1.198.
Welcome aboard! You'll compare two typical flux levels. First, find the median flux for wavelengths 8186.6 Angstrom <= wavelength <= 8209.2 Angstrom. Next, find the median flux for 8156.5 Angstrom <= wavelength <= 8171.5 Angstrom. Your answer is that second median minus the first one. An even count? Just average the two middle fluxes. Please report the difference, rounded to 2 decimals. 0.19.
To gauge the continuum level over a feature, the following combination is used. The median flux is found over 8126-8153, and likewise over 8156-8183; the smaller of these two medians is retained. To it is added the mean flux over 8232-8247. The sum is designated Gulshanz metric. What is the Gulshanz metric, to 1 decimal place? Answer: 11.5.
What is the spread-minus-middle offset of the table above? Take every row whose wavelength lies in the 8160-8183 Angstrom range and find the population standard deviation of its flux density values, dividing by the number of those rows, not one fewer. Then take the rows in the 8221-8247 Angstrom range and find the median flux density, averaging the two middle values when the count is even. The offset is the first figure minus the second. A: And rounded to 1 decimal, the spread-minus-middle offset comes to -5.5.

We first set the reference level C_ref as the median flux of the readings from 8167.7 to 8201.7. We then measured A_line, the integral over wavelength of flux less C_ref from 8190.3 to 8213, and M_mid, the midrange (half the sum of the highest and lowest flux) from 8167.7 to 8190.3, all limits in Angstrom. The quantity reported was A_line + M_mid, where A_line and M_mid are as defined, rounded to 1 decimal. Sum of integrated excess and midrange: 2.0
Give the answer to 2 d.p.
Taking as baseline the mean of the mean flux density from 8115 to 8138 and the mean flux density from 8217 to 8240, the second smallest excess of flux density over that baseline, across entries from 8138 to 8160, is -0.14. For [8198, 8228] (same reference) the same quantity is -0.27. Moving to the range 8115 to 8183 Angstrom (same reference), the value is -0.14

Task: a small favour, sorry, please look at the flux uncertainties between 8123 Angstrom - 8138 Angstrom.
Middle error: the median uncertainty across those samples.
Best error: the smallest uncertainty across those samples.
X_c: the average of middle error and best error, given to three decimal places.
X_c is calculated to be 0.270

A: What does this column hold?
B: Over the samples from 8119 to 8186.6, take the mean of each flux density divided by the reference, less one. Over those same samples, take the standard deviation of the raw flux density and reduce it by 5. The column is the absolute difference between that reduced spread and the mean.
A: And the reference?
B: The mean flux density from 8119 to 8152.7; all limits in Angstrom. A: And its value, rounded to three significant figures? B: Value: 4.80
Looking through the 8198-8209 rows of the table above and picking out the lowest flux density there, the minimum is 5.52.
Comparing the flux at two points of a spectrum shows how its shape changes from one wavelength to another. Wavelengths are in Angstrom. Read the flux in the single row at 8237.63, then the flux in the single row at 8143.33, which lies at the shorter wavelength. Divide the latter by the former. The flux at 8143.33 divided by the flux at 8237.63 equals 1.01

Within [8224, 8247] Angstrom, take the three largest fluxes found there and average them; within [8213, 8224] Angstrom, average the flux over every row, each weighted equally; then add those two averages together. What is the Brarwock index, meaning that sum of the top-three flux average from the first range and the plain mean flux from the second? 11.4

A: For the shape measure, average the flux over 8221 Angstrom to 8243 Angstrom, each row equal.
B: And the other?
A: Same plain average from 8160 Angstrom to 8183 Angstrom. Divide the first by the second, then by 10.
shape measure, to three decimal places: 0.092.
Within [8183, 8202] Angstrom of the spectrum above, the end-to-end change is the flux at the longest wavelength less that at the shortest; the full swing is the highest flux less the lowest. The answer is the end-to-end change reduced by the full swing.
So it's -0.27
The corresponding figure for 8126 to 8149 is -0.90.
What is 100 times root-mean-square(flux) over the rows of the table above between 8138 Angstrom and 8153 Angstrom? 584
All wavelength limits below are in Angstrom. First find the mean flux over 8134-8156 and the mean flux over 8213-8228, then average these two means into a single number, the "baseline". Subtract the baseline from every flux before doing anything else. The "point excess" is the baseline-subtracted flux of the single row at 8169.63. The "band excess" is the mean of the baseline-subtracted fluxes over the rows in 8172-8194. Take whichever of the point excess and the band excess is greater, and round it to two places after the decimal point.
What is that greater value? 0.17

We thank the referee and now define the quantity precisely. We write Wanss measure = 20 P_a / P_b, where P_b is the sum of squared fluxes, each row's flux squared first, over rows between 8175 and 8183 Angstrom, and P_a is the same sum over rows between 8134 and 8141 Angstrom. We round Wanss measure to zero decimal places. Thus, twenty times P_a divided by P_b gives 18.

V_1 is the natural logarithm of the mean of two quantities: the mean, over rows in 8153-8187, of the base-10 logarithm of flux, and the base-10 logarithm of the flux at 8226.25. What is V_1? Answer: -0.269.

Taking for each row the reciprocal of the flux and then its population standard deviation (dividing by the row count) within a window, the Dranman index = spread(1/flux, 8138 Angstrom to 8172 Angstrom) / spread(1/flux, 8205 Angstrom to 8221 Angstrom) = 1.00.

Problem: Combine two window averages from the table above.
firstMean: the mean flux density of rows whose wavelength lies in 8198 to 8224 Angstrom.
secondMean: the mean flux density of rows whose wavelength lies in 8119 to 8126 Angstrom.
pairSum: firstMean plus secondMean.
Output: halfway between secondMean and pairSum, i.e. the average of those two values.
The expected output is 8.9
